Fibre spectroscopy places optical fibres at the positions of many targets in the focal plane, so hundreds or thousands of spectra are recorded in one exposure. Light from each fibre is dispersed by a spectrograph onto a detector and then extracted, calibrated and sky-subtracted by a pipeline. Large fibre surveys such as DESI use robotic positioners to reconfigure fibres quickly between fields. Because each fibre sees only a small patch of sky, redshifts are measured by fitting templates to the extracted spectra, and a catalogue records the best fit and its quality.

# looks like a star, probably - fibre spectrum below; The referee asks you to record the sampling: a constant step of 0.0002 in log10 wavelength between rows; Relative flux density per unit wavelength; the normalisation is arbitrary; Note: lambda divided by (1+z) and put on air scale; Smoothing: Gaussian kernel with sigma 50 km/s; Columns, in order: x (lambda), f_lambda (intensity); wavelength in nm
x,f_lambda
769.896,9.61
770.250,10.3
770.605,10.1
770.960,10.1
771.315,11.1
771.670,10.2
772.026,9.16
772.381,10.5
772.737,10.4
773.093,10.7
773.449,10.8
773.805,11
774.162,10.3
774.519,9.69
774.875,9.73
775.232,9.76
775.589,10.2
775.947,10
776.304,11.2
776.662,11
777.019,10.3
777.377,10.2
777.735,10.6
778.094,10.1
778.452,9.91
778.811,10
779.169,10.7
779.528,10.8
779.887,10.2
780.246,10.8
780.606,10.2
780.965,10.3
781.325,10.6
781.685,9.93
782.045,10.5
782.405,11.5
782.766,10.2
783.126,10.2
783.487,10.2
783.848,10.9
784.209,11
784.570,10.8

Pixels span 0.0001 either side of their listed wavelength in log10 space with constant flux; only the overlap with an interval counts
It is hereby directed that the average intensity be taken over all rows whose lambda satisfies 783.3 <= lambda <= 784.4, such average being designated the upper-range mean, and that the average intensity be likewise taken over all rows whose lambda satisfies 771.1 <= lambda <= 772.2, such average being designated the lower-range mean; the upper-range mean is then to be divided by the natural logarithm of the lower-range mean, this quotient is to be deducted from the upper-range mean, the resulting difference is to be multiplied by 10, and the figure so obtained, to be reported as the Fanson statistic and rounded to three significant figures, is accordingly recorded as 60.8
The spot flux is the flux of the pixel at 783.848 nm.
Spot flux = 10.9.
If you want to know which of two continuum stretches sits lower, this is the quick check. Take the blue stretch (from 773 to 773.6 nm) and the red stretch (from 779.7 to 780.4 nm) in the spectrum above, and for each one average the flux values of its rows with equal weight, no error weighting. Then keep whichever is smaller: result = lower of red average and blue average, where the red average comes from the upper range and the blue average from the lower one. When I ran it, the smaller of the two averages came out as 10.5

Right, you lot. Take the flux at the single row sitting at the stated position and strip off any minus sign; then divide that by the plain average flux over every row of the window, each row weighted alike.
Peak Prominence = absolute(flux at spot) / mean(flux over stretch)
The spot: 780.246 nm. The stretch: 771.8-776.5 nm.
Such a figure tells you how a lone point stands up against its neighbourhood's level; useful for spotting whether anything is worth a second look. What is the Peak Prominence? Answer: 1.05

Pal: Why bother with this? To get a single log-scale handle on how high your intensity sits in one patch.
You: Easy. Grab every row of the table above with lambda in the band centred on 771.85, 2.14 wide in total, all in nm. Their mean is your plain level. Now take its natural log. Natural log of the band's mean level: 2.33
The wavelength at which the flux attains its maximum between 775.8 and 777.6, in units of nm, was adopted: 776.304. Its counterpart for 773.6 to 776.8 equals 776.304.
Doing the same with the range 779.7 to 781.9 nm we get 780.246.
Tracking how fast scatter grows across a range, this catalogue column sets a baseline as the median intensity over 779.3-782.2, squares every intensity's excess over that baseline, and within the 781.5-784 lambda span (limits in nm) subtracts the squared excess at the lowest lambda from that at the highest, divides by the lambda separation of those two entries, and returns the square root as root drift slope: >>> 0.1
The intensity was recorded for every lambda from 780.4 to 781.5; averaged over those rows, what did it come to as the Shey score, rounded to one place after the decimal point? 10.4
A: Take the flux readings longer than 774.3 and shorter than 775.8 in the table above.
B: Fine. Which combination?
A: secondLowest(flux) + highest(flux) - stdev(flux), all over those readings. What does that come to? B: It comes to 19.7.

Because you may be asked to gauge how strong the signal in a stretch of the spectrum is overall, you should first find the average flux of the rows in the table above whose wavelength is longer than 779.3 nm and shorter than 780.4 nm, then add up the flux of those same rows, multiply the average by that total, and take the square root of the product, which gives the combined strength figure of 18.4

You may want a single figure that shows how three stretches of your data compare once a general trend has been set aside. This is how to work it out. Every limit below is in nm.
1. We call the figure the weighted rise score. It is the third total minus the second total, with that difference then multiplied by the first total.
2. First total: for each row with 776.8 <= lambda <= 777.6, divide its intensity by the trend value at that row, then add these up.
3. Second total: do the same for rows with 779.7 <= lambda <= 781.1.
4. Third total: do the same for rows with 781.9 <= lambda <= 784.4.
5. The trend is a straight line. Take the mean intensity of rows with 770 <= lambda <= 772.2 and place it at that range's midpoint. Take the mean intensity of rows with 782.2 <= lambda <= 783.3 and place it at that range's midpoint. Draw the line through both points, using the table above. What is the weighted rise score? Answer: 6.0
